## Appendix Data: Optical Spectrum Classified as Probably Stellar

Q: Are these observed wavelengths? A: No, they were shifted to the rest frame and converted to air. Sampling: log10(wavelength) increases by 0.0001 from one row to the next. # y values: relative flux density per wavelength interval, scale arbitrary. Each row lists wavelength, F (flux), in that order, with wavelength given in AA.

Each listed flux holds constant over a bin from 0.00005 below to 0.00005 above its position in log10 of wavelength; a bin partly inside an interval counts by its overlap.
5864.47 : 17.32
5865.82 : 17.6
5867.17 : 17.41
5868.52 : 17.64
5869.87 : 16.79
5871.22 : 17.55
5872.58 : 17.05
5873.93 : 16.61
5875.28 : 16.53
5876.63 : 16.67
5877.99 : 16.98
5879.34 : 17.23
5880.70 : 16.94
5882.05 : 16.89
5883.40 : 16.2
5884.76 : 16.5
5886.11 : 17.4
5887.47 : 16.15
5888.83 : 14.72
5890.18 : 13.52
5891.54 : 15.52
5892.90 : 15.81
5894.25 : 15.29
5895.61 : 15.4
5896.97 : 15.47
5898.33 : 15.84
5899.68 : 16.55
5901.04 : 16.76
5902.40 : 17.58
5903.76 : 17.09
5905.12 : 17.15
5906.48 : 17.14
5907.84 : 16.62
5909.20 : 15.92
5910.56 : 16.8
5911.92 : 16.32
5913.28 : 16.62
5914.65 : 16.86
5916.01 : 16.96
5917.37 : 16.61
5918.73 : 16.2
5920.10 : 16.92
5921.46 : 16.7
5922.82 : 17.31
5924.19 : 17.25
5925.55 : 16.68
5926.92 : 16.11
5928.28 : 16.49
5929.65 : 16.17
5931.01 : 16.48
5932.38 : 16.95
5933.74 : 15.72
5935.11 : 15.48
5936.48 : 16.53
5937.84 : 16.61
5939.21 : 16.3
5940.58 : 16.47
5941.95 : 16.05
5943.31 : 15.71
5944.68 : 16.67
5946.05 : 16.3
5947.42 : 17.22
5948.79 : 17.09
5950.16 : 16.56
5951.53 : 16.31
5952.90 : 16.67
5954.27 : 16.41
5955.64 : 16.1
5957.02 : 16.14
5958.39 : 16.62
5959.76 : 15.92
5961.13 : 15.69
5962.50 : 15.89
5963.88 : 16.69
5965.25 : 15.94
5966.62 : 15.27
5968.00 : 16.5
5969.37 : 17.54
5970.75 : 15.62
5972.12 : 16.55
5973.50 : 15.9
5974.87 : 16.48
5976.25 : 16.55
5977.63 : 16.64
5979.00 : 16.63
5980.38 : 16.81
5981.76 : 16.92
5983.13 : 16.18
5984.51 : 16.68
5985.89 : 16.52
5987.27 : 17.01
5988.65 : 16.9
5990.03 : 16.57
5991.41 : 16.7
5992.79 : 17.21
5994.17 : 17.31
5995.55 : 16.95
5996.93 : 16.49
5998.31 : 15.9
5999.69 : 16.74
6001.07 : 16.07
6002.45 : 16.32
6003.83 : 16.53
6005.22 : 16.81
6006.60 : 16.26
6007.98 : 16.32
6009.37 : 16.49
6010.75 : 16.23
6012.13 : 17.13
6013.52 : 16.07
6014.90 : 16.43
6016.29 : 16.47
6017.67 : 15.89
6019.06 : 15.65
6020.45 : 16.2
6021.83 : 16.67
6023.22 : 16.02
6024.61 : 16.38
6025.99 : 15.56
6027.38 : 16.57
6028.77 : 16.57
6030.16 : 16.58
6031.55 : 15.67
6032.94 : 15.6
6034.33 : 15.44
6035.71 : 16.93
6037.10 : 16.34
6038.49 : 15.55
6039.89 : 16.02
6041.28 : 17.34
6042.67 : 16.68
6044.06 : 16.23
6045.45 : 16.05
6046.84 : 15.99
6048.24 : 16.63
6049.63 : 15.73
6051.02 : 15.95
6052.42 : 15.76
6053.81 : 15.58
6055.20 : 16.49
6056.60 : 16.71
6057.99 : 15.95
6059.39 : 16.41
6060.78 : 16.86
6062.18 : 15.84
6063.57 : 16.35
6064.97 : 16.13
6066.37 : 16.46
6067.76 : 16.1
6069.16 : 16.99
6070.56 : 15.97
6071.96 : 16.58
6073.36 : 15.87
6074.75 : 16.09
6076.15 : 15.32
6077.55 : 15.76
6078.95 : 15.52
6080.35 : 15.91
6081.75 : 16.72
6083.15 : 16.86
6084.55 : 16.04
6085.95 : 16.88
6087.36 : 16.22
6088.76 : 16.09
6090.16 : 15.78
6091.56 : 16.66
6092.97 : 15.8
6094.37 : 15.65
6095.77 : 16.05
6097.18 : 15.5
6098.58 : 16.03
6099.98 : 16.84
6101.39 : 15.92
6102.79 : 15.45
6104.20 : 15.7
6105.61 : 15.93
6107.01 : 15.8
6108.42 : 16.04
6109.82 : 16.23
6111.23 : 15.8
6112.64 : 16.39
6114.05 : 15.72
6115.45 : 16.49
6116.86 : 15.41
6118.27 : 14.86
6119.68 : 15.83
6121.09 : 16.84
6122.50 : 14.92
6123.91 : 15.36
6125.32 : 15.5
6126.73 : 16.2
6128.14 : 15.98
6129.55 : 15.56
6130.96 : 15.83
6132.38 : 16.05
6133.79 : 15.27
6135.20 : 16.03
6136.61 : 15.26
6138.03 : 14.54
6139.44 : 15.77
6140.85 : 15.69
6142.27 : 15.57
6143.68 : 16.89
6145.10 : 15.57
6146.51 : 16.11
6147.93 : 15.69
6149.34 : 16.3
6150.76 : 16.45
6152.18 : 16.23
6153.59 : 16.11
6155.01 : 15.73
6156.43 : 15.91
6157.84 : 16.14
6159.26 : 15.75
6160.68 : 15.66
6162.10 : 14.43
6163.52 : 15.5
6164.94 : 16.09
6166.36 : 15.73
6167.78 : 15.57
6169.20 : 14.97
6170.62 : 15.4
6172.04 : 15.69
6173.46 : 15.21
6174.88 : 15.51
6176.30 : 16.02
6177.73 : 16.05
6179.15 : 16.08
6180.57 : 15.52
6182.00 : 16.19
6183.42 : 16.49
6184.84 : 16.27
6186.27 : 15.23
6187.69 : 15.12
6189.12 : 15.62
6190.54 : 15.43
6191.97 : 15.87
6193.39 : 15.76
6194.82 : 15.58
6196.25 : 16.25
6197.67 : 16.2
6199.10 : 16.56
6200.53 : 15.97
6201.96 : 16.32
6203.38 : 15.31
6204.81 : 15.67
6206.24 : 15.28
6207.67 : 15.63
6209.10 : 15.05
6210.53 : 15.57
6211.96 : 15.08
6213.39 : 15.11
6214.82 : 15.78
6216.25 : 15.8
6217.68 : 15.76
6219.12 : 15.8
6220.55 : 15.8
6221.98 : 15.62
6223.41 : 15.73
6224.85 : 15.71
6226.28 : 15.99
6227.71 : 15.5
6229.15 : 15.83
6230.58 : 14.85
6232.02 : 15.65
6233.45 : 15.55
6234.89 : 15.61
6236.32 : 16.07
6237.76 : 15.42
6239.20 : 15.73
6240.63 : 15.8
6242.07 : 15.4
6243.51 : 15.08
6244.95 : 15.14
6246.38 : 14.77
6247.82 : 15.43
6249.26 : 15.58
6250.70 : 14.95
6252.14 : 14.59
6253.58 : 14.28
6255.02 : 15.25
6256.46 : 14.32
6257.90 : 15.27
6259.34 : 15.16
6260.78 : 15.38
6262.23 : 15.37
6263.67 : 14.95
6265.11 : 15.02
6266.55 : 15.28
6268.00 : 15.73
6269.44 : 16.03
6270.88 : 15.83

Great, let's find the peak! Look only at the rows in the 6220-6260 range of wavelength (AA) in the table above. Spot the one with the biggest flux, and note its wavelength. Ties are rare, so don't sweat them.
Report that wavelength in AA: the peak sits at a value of 6236.32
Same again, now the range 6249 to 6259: 6249.26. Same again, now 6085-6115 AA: 6085.95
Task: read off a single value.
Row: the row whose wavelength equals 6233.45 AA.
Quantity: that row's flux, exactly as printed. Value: 15.55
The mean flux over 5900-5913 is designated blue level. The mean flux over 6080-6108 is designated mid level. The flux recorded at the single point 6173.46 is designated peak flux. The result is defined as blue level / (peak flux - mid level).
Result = -19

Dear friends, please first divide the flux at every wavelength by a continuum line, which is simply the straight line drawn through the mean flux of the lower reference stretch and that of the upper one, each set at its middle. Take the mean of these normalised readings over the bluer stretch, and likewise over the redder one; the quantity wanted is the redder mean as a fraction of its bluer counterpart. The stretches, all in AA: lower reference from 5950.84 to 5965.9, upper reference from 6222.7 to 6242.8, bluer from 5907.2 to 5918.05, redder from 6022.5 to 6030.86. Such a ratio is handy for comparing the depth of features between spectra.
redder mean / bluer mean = 0.996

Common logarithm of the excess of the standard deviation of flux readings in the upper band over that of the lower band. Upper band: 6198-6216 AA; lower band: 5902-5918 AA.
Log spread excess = -1.3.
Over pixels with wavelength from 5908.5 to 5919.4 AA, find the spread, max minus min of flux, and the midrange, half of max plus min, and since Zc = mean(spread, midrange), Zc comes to 8.74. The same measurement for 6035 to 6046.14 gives 9.12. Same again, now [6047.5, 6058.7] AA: 8.64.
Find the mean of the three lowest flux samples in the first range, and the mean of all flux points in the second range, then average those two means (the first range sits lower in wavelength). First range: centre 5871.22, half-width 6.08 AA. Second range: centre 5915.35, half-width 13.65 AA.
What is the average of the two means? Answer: 16.7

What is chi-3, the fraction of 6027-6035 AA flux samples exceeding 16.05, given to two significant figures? 0.50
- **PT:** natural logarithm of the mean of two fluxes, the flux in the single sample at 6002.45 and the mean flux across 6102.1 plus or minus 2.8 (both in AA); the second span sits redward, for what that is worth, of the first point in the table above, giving 2.78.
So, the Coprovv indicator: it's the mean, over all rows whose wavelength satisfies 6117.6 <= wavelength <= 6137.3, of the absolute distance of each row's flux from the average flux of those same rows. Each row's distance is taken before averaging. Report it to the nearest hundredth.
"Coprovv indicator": 0.43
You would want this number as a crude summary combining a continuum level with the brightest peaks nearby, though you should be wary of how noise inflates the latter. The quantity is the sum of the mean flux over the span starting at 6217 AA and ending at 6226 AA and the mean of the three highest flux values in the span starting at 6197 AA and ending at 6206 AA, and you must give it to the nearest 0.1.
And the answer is 32.1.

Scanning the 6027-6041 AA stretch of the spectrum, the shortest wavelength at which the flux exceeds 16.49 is 6027.38 AA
